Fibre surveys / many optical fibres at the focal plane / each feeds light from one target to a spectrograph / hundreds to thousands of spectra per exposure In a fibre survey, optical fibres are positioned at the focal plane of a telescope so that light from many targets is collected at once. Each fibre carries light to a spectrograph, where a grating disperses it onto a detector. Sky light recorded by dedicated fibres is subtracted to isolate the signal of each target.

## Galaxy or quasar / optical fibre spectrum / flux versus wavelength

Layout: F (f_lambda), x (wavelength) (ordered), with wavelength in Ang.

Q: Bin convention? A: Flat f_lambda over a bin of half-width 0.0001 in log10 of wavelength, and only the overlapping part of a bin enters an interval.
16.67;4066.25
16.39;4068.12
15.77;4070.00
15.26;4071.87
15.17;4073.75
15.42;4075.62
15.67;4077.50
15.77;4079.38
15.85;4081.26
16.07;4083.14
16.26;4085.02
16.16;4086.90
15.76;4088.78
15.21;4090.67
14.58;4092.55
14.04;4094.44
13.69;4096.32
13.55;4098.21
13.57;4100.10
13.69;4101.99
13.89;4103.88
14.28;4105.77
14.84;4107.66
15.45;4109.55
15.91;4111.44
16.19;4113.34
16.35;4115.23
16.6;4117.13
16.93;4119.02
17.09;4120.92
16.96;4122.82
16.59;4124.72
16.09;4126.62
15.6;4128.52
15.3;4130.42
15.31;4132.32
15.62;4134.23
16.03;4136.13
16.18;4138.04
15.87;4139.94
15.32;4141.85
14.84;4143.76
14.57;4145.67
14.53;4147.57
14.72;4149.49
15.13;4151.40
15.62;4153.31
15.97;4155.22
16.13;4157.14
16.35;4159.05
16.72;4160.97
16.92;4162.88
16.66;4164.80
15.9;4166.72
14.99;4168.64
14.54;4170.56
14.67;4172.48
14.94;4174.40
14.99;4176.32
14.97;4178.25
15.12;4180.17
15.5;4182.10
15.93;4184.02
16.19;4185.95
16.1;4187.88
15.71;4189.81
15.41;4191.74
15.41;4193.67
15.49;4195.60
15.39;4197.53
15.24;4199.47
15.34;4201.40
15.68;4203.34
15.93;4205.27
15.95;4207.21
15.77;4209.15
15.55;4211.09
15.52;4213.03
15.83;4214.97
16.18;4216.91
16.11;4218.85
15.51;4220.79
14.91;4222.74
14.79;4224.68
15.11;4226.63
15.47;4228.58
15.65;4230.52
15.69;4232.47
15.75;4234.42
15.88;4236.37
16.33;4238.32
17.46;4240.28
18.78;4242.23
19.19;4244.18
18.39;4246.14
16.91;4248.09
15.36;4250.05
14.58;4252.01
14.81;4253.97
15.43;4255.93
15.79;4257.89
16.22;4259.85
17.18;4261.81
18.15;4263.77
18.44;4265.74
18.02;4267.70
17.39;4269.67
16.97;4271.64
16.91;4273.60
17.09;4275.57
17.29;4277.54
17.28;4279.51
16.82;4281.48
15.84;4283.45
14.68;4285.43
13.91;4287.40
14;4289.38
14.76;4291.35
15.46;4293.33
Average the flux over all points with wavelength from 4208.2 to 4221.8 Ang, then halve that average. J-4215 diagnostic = 7.89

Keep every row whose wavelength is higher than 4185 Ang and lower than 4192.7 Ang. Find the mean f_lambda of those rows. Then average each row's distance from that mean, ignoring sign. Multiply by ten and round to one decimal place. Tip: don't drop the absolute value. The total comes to 2.9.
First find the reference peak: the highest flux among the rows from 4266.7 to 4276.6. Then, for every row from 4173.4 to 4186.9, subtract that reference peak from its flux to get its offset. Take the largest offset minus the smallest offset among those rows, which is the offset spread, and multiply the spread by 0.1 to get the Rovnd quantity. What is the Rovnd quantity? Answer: 0.125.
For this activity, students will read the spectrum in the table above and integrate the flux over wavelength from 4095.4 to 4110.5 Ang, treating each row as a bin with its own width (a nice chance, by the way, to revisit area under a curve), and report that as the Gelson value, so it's 213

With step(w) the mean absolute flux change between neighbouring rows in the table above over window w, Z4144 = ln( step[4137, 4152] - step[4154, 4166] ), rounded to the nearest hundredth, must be -2.53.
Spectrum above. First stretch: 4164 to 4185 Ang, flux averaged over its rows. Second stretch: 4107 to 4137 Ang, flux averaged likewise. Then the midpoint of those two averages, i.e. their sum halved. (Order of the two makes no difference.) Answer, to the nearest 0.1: 15.7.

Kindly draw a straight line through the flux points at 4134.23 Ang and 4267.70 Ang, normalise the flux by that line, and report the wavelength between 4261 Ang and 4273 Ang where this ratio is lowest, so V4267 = 4271.64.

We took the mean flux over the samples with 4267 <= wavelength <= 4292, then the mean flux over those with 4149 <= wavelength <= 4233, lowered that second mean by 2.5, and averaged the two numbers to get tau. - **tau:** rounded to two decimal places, 14.66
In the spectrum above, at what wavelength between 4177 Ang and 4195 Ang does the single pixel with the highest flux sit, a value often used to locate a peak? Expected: 4185.95 Ang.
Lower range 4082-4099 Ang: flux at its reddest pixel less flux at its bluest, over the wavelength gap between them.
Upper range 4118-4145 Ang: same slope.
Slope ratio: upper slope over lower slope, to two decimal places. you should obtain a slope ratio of 0.51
